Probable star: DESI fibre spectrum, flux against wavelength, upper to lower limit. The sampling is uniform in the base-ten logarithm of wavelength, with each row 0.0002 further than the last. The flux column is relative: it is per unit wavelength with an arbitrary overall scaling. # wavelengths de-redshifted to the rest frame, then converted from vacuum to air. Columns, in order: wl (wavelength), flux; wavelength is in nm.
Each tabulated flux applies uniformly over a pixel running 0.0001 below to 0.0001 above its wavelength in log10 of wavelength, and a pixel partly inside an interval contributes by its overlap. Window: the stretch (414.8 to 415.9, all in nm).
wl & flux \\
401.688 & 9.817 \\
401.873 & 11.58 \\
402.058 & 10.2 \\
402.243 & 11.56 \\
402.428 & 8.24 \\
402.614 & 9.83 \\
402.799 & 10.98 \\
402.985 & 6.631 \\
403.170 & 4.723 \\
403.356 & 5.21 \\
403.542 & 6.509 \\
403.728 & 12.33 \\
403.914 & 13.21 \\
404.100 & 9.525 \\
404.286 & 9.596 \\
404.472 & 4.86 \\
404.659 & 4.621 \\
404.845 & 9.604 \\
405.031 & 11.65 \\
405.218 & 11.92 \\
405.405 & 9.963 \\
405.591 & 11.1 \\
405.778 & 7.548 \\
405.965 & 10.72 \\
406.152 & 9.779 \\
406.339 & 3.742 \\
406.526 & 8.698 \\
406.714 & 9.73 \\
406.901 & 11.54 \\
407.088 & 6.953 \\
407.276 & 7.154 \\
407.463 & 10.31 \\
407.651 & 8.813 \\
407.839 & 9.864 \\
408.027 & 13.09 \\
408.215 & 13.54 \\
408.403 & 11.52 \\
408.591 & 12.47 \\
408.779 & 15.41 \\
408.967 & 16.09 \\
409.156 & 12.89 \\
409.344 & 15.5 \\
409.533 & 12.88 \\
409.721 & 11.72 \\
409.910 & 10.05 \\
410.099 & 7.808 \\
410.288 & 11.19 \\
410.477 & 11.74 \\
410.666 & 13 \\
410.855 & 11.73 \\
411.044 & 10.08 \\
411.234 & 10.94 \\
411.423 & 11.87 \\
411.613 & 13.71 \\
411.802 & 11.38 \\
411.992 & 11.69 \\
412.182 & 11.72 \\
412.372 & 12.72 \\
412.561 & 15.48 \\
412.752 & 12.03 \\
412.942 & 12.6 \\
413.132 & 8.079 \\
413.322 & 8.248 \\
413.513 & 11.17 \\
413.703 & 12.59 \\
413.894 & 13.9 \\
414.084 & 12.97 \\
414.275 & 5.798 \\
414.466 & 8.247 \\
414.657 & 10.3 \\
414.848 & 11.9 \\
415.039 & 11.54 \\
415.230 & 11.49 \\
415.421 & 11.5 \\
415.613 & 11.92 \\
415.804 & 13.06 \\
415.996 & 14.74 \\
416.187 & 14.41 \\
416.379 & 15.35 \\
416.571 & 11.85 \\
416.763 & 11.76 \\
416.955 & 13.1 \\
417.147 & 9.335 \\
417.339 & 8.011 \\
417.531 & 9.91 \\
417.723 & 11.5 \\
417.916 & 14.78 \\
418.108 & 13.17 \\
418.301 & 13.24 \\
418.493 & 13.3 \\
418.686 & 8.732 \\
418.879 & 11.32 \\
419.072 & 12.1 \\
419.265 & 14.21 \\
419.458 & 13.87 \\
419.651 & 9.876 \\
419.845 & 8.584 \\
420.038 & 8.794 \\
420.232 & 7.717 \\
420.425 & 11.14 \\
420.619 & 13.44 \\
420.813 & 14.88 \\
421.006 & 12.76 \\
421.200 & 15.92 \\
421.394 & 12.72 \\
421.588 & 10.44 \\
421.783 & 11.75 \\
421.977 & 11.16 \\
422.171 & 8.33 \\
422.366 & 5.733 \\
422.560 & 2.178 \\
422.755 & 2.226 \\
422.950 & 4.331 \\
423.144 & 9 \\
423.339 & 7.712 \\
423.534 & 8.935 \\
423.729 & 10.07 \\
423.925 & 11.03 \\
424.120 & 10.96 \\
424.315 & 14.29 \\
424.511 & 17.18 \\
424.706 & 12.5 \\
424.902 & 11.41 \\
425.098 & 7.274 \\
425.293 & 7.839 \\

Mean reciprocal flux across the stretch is 0.084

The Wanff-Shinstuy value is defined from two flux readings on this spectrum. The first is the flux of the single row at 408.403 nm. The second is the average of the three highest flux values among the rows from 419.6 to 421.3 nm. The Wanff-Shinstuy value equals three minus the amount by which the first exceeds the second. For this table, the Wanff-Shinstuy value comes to 6.2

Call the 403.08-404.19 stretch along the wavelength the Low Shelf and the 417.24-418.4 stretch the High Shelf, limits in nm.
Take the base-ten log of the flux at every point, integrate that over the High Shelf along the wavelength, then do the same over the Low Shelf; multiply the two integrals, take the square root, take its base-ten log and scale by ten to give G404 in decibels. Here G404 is 0.45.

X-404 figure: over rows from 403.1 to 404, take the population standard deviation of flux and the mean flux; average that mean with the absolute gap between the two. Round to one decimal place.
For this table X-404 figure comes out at 6.6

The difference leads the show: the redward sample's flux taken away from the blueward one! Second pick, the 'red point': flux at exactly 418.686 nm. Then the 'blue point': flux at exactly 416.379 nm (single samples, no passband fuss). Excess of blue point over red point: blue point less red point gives 6.6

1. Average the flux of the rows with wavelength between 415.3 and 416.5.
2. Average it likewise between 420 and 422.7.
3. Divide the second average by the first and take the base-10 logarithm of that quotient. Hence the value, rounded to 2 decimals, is -0.11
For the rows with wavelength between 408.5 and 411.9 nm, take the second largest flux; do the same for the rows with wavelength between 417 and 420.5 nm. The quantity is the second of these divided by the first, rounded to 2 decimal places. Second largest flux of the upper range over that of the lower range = 0.92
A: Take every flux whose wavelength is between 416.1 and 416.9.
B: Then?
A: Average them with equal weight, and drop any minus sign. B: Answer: 13.3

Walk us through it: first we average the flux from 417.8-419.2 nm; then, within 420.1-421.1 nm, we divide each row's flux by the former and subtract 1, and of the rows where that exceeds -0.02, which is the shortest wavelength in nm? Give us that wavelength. 420.619 nm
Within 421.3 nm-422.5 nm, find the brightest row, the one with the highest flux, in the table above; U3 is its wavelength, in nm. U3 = 421.394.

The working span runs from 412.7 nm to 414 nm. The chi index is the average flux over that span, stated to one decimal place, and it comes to 11.2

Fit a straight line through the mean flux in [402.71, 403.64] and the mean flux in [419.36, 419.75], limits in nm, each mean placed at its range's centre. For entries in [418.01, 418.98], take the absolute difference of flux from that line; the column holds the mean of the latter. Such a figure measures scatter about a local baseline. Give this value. 1.7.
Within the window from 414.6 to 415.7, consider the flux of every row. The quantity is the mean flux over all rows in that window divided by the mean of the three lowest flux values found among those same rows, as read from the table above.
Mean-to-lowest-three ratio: 1.03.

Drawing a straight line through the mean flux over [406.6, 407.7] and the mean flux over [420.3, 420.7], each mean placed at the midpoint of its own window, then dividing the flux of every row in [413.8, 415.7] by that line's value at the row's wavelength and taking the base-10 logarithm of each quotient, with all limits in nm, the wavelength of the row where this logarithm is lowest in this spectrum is 414.275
